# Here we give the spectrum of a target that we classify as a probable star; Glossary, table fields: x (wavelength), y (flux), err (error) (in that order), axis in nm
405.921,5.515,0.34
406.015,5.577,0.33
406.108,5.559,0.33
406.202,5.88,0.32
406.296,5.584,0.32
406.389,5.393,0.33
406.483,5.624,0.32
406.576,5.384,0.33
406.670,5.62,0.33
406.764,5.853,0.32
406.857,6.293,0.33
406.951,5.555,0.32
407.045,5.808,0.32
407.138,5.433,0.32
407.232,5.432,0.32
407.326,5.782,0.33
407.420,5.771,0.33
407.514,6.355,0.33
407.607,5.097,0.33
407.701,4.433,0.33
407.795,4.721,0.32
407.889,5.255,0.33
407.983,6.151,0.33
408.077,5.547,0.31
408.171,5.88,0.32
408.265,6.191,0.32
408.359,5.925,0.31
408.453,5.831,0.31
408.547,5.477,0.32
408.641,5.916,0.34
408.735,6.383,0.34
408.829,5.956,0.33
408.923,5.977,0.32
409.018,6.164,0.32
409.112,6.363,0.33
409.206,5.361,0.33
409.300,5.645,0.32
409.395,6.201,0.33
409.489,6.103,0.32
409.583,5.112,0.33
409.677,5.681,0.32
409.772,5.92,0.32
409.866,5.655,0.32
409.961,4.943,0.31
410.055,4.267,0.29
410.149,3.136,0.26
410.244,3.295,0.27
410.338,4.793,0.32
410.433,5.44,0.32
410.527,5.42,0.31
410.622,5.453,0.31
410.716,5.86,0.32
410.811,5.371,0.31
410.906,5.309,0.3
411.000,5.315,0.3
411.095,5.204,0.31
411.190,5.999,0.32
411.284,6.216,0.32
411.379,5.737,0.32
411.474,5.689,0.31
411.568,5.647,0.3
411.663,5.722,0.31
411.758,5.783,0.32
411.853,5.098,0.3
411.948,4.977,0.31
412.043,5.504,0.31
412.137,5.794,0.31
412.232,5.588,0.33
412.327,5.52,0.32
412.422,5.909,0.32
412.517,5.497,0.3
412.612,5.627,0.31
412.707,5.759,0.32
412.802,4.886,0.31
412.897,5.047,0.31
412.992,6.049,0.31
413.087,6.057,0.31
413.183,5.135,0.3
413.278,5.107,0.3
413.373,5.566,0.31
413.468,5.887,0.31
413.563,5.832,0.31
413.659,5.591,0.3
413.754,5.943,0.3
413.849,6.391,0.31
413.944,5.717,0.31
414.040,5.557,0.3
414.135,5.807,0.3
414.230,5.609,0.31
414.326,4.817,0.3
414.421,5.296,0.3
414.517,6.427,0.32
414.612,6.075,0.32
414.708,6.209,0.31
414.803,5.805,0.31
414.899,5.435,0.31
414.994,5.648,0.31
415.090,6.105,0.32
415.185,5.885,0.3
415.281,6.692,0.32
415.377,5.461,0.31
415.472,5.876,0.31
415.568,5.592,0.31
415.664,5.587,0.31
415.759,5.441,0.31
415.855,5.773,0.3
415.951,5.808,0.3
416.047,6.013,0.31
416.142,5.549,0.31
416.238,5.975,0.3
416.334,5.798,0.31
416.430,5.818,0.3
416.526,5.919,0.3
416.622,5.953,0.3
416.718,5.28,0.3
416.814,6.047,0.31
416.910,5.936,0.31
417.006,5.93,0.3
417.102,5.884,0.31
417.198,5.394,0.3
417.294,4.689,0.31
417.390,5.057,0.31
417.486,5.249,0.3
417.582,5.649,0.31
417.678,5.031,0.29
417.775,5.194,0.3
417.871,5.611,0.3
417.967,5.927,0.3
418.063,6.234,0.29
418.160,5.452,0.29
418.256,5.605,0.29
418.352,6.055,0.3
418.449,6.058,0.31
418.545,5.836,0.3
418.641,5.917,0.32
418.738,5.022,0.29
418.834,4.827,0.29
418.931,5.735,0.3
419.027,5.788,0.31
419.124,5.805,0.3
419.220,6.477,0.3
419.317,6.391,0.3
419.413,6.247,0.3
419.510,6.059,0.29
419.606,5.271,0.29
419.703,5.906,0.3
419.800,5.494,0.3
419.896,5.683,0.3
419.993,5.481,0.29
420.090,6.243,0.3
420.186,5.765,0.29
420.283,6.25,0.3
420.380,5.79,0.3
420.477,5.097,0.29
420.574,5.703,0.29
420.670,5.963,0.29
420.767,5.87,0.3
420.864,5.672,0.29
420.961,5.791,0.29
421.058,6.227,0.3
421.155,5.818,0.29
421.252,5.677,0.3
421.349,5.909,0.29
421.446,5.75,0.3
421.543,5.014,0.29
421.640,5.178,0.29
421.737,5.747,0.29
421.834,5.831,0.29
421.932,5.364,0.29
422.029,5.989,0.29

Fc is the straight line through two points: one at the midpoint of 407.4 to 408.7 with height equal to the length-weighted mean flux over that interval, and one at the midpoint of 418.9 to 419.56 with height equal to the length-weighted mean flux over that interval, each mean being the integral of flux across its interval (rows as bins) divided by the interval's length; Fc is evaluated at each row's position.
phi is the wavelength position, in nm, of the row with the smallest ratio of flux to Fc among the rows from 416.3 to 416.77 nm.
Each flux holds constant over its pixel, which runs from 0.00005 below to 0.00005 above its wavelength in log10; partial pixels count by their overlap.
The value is 416.718 nm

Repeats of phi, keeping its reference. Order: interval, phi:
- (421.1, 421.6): 421.543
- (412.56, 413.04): 412.802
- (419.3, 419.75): 419.606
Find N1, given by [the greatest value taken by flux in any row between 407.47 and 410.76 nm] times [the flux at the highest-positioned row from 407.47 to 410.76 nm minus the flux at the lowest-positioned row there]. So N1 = -3.2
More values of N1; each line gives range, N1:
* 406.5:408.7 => 3.4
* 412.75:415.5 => 6.6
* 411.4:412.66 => -0.4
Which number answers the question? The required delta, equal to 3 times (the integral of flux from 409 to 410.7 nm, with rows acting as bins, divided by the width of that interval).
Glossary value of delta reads 15.8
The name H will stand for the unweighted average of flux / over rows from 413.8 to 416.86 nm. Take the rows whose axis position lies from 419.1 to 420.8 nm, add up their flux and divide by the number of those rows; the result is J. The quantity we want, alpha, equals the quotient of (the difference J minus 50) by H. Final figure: -7.62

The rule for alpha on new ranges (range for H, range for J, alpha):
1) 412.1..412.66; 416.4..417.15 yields -7.81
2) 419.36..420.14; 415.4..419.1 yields -7.65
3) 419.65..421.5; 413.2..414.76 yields -7.64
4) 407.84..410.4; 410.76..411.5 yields -8.04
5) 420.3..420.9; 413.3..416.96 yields -7.78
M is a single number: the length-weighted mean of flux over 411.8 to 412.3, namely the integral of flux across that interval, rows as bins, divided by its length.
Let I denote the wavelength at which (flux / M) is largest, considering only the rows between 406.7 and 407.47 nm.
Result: 406.857 nm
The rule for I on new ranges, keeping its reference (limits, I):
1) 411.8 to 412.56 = 412.422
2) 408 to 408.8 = 408.735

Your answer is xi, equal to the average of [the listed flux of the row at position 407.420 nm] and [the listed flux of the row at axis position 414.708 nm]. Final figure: 6.0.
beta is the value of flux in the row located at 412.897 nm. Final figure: 5.047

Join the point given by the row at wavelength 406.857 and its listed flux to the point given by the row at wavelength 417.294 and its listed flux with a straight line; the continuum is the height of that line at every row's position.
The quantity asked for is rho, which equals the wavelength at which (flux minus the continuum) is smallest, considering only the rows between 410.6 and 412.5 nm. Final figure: 411.948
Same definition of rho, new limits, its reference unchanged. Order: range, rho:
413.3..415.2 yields 414.326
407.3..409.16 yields 407.701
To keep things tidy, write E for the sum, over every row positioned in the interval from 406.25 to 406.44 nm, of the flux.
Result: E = 11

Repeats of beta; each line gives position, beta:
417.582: 5.649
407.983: 6.151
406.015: 5.577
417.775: 5.194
